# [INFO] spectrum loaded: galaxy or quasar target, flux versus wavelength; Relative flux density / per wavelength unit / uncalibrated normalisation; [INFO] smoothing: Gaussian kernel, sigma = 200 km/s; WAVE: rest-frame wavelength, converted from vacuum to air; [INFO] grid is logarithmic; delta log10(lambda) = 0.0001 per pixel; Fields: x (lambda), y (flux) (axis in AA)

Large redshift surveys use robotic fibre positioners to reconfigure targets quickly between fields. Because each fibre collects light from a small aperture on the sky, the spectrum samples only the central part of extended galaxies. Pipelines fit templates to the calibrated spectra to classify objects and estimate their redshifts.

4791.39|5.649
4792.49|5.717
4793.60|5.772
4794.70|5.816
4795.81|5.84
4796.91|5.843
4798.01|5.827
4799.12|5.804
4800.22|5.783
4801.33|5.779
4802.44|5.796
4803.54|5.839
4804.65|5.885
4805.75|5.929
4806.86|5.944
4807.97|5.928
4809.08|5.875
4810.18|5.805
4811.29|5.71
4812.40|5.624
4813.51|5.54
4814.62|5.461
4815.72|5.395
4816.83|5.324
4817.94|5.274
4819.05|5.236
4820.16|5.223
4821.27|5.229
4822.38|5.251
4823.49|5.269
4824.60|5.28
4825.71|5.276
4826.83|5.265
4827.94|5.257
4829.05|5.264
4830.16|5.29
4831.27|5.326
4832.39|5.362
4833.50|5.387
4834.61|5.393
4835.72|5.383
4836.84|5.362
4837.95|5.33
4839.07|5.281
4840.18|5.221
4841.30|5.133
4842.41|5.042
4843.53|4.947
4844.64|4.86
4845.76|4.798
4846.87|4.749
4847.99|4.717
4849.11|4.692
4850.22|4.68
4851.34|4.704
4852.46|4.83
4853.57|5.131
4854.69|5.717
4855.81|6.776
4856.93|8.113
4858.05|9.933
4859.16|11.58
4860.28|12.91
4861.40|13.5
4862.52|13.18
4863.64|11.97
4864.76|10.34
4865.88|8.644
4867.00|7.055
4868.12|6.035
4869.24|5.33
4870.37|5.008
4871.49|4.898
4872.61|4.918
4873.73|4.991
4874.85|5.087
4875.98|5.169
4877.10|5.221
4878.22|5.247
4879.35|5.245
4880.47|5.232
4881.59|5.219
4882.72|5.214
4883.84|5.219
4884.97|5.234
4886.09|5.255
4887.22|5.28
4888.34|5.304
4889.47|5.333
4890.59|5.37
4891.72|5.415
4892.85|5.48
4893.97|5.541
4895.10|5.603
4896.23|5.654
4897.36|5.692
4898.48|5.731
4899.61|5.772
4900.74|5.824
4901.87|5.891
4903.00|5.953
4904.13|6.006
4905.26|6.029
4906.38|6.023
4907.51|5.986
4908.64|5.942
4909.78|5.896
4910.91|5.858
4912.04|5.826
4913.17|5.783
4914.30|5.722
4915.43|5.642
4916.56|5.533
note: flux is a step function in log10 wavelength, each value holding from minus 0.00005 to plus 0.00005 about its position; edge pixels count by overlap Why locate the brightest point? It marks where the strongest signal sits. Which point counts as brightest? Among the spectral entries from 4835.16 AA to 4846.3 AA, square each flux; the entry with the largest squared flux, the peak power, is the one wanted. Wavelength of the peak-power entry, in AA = 4835.72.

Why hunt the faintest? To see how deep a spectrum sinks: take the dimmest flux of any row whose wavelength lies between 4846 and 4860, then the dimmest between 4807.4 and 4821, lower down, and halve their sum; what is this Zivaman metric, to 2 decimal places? 4.95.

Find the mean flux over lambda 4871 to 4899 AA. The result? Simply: 5.3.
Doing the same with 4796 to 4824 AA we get 5.6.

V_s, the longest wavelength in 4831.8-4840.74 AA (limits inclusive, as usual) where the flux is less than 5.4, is 4840.18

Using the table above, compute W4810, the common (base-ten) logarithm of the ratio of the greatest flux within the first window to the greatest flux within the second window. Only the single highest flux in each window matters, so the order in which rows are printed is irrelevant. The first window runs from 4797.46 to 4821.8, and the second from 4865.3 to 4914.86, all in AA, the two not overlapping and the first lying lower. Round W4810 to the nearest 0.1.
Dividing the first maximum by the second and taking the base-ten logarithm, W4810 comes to -0.2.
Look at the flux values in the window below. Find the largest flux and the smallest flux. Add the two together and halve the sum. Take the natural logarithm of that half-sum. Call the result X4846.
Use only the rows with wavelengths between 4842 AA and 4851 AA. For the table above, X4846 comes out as 1.58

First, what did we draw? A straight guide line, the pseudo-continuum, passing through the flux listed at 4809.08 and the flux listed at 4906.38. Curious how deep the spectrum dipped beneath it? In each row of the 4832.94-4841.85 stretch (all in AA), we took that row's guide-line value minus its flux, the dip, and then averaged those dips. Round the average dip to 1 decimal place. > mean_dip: 0.6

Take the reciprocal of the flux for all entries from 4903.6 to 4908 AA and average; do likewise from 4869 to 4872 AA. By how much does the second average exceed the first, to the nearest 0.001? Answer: 0.031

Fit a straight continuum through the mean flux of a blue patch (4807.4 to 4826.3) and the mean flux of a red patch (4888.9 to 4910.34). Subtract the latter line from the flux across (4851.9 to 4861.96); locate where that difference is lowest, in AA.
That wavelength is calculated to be 4852.46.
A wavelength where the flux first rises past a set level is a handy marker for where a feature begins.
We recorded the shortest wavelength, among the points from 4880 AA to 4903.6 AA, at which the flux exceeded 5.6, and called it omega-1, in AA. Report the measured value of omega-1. 4895.10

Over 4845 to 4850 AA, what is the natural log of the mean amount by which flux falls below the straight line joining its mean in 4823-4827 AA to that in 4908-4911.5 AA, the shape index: -0.4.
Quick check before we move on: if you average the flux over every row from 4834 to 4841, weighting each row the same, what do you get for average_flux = 5.3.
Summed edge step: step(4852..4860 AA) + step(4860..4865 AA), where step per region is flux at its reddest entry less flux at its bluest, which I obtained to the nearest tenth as 4.2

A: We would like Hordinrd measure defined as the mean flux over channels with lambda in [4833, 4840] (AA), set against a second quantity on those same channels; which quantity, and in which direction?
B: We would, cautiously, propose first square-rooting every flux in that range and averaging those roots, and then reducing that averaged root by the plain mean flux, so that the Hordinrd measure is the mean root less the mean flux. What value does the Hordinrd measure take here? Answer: -3.04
